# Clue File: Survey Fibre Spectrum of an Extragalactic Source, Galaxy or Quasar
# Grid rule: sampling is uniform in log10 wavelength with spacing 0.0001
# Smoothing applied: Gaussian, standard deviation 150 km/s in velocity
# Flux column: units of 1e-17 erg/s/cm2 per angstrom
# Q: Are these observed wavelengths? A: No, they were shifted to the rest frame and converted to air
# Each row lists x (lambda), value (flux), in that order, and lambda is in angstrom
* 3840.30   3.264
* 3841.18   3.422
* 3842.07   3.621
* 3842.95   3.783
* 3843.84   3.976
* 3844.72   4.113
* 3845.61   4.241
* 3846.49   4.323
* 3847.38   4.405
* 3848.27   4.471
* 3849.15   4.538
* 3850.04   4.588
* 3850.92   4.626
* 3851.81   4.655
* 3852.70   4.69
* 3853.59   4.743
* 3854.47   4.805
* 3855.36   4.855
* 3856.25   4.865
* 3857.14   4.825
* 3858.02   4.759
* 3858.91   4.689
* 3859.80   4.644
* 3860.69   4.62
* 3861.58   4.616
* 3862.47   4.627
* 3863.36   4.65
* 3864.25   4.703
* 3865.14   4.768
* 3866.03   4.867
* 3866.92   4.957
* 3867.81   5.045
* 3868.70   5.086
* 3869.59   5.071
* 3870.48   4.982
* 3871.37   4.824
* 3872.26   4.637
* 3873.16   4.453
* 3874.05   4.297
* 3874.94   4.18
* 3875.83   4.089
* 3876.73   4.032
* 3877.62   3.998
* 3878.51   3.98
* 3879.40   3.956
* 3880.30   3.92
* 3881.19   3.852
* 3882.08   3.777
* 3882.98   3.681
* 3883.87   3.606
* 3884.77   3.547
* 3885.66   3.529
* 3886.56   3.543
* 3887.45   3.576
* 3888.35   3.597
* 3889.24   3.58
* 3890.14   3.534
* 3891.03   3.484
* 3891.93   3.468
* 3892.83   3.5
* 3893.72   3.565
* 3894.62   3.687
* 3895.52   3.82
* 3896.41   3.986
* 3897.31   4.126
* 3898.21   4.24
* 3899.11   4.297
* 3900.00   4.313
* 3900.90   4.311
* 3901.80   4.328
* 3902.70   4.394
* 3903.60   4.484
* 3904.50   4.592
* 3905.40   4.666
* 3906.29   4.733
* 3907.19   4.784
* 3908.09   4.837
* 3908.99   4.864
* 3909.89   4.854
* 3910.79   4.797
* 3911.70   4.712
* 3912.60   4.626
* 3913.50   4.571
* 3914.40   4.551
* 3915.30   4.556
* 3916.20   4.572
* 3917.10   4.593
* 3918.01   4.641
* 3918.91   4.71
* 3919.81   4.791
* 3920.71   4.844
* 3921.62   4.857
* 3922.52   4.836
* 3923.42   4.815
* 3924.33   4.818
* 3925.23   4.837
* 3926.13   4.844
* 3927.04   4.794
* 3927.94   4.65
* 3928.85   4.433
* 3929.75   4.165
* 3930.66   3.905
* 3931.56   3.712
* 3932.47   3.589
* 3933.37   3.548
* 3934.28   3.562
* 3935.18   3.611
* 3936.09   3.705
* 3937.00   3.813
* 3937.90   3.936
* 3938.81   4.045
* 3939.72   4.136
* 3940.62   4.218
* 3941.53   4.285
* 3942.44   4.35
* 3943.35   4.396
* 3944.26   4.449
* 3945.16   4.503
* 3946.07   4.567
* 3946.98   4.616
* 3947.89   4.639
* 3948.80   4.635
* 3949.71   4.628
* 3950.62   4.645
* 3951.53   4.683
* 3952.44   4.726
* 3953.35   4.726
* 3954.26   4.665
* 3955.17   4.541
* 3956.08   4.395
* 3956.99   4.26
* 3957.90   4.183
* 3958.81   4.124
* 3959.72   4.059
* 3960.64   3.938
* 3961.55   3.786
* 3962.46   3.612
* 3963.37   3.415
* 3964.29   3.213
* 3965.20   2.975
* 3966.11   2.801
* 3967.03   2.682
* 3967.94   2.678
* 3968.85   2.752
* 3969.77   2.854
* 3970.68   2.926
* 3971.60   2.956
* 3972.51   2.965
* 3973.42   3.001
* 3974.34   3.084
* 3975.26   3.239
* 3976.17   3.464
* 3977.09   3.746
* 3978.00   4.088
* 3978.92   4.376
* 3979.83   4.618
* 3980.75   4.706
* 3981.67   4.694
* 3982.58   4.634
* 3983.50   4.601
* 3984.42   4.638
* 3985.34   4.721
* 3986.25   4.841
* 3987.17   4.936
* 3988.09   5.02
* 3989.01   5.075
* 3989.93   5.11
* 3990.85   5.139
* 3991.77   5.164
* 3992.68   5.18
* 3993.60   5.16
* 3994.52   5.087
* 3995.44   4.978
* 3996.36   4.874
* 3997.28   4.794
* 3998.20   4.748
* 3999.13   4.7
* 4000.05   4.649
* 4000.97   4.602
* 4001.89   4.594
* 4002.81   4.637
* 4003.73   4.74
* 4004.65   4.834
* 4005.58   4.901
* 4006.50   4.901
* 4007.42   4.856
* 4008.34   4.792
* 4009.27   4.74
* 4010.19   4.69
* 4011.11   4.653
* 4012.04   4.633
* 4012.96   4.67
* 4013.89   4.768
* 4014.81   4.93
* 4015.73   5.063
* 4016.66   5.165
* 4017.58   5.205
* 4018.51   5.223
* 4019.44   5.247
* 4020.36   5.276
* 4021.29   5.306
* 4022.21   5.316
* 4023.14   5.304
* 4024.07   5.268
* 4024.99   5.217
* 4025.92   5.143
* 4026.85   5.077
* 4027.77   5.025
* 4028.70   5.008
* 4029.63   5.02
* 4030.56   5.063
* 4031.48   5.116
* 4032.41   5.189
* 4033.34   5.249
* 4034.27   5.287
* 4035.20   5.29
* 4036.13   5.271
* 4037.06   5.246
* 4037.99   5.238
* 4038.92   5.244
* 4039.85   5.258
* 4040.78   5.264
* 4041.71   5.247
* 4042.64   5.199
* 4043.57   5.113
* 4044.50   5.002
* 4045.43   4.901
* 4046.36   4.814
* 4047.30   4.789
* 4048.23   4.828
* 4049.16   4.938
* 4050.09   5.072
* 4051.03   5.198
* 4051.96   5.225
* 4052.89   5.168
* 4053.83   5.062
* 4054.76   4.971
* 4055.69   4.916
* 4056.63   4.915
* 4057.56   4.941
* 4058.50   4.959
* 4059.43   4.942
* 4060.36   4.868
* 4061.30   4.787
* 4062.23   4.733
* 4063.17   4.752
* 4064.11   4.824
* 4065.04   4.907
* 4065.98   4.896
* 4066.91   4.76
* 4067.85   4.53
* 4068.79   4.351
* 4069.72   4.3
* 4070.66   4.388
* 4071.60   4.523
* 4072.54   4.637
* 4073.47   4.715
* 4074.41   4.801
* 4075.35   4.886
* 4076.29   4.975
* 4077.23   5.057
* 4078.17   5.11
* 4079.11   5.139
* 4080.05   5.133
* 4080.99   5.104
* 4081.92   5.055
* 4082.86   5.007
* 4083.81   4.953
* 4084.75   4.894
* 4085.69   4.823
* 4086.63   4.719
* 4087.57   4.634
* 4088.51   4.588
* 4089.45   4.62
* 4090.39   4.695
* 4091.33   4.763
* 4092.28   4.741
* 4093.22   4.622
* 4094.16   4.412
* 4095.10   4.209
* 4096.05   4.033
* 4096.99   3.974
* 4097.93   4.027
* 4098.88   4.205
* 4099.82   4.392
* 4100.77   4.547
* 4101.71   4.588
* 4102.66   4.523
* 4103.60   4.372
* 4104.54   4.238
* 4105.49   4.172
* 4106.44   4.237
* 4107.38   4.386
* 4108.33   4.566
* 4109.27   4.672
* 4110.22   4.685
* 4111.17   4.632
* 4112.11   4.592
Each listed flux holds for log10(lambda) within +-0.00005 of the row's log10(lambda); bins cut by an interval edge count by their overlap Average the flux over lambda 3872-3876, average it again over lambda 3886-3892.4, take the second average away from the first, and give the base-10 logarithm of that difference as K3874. -0.10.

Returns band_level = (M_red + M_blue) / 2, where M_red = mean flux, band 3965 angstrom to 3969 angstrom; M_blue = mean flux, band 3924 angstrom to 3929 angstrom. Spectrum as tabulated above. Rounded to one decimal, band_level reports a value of 3.8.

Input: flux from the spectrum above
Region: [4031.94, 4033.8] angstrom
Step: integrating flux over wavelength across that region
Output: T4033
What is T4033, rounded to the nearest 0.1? 9.7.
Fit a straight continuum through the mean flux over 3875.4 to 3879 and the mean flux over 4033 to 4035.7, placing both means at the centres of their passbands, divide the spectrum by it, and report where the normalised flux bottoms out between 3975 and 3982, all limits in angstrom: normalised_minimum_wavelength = 3975.26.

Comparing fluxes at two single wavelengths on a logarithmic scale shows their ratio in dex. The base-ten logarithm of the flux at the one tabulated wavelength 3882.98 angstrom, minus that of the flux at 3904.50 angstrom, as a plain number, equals -0.10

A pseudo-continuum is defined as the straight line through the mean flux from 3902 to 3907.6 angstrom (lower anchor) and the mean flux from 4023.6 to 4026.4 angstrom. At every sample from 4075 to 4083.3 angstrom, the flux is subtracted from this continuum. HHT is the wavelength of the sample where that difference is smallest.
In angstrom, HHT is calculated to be 4079.11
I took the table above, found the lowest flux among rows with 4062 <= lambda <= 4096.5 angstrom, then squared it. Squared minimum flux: 16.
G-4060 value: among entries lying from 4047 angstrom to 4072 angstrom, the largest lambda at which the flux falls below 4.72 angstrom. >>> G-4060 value 4071.60 angstrom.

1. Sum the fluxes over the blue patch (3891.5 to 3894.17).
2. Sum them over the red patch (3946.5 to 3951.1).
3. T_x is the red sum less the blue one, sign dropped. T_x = 13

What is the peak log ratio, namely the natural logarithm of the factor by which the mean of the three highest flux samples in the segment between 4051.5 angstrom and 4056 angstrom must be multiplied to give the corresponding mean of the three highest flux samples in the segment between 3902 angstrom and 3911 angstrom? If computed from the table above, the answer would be -0.06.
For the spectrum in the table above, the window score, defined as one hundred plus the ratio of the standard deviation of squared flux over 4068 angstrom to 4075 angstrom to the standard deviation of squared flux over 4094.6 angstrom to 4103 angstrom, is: 101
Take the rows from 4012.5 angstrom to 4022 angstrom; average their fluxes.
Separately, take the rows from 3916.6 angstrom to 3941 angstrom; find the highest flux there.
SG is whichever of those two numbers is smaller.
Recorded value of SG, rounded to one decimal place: 4.9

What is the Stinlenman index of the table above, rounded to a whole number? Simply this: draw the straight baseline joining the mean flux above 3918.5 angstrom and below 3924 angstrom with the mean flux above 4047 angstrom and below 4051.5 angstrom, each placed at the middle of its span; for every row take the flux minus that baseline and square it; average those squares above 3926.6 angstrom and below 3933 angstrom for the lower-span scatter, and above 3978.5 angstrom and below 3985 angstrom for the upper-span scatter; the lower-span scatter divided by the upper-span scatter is 7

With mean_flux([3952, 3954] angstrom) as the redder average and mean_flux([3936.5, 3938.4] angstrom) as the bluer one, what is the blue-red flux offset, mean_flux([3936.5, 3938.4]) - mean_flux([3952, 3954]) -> -0.85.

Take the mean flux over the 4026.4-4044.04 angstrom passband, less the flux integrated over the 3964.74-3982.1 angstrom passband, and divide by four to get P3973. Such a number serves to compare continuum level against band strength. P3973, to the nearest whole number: -13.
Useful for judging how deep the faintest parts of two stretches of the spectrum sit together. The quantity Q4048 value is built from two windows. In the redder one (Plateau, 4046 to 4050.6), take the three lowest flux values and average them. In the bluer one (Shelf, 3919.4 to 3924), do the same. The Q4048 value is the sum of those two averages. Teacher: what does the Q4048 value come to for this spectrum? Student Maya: 9.6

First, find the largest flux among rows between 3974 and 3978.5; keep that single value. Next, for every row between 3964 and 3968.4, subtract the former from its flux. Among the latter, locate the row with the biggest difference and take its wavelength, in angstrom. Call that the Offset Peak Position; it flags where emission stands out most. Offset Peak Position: 3964.29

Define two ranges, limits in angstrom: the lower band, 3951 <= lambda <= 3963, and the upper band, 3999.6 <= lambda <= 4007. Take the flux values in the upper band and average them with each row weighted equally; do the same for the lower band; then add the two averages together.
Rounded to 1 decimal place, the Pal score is 9.0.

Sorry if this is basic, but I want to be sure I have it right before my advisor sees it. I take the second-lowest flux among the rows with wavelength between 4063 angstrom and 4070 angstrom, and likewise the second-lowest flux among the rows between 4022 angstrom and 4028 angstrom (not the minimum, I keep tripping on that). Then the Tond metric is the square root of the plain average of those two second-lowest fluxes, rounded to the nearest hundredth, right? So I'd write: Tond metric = 2.17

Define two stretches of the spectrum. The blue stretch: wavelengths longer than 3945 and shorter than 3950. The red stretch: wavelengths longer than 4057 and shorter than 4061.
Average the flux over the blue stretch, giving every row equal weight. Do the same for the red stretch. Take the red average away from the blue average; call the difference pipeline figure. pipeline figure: -0.33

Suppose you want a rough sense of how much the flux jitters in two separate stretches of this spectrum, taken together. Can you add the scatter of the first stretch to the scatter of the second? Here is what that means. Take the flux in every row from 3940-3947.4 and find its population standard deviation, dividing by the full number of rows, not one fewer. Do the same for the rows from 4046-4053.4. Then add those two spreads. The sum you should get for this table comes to 0.300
